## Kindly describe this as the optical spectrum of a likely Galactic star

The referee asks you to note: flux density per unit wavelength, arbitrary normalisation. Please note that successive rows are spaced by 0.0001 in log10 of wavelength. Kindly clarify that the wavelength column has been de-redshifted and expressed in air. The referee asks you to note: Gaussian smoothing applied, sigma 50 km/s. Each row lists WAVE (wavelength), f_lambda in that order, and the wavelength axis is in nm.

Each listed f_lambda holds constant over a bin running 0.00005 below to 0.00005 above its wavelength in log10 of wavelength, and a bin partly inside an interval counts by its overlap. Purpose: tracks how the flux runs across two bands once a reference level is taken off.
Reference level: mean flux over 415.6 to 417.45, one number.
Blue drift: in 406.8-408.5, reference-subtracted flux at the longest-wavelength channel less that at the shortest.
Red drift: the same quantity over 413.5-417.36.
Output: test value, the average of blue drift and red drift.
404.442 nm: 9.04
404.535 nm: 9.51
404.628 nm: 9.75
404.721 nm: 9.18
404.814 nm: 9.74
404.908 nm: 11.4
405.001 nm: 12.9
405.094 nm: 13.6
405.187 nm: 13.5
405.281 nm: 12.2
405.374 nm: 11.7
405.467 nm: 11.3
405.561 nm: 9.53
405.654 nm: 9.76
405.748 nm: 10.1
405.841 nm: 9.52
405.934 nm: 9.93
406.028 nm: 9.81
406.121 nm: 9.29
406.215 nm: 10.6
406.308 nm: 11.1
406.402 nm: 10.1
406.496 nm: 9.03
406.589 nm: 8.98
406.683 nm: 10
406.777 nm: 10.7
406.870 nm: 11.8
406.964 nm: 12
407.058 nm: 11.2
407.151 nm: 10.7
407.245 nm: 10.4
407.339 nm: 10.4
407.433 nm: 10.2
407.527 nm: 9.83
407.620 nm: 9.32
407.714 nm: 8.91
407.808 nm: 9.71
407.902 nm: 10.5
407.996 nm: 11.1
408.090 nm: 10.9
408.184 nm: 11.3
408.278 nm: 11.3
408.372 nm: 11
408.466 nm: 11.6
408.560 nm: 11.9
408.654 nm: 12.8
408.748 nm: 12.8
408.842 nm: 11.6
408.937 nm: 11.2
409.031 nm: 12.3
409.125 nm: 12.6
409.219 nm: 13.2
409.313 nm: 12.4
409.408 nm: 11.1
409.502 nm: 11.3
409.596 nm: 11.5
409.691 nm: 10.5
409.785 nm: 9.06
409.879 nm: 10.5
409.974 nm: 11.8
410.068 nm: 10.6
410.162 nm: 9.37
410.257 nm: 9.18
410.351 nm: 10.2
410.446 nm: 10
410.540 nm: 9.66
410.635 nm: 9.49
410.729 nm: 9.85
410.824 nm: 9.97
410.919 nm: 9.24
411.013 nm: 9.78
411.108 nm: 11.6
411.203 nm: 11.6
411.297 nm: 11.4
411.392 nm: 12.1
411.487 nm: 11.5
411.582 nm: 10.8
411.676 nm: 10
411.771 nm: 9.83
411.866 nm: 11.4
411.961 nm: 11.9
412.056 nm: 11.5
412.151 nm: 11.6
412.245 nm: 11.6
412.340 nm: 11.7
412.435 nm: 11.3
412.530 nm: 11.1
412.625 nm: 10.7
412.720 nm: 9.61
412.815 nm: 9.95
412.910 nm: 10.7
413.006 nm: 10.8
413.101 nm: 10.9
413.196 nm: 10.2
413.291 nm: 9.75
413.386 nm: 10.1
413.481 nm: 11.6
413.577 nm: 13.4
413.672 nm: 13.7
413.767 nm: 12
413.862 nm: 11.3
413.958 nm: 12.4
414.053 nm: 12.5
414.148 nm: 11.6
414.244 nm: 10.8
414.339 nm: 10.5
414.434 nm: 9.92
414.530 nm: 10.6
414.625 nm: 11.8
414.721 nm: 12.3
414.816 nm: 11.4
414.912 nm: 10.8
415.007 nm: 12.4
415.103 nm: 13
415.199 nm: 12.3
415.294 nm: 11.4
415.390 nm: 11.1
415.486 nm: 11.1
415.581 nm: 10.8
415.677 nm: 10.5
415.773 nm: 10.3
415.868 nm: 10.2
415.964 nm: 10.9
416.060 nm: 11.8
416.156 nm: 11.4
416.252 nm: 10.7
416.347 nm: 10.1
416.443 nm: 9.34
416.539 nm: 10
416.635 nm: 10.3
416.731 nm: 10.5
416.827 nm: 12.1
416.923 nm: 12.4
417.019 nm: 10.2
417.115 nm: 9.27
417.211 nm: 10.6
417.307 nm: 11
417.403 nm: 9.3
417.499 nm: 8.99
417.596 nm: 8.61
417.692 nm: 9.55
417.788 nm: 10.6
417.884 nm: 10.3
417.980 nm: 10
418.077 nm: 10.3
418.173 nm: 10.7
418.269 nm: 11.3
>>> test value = -1.3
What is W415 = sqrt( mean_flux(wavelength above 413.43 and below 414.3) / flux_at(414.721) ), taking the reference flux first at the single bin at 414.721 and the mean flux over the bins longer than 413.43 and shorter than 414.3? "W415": 0.99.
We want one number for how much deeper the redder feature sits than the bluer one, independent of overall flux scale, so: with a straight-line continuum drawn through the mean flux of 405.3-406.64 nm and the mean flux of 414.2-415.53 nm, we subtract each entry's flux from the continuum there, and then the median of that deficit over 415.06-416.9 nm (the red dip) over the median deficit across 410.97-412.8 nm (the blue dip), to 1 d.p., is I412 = -1.3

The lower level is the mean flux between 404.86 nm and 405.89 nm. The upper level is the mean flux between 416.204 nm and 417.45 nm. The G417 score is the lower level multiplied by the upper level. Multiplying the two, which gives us 119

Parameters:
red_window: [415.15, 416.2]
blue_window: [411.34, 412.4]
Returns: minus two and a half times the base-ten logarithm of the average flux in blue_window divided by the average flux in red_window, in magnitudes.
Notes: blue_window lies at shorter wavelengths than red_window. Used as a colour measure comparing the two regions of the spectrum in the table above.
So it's -0.019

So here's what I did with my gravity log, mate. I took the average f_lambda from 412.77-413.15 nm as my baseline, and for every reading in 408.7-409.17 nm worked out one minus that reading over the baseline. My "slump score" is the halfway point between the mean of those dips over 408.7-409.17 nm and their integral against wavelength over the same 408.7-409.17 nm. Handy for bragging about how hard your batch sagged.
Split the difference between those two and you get -0.11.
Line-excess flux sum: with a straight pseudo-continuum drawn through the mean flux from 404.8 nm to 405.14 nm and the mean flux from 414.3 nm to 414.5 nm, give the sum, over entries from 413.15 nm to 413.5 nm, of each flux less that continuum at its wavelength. 0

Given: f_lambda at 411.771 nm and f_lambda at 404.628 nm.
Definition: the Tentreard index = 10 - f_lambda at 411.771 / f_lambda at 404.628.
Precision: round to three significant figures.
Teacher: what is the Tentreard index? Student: 8.99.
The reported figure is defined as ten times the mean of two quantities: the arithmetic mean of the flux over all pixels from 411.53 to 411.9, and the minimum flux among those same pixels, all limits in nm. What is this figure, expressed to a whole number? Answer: 102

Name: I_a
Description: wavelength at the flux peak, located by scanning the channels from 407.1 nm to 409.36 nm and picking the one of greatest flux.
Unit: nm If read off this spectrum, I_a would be 409.219 nm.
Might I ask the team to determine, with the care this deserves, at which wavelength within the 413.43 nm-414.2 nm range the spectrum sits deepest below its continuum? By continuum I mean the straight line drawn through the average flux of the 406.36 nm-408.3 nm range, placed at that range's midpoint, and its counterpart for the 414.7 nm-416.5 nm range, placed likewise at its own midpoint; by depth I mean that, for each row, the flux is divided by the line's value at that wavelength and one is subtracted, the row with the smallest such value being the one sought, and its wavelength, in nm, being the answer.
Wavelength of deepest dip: 413.862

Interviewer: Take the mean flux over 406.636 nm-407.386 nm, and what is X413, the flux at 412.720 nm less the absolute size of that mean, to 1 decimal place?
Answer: -1.3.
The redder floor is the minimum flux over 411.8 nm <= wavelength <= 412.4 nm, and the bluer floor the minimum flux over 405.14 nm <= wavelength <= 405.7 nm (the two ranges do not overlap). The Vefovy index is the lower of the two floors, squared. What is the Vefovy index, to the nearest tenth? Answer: 90.8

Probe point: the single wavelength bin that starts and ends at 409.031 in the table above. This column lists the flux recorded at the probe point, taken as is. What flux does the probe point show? 12.3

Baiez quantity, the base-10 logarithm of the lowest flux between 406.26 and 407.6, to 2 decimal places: 0.95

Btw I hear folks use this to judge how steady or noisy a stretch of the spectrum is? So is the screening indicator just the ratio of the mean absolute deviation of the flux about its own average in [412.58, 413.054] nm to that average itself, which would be 0.044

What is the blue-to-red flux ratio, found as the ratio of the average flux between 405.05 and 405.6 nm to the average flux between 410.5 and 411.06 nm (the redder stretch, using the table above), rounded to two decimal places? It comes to 1.24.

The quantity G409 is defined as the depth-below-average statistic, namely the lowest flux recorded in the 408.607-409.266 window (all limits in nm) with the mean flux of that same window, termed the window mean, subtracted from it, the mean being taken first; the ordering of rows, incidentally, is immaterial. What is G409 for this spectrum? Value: -1.16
